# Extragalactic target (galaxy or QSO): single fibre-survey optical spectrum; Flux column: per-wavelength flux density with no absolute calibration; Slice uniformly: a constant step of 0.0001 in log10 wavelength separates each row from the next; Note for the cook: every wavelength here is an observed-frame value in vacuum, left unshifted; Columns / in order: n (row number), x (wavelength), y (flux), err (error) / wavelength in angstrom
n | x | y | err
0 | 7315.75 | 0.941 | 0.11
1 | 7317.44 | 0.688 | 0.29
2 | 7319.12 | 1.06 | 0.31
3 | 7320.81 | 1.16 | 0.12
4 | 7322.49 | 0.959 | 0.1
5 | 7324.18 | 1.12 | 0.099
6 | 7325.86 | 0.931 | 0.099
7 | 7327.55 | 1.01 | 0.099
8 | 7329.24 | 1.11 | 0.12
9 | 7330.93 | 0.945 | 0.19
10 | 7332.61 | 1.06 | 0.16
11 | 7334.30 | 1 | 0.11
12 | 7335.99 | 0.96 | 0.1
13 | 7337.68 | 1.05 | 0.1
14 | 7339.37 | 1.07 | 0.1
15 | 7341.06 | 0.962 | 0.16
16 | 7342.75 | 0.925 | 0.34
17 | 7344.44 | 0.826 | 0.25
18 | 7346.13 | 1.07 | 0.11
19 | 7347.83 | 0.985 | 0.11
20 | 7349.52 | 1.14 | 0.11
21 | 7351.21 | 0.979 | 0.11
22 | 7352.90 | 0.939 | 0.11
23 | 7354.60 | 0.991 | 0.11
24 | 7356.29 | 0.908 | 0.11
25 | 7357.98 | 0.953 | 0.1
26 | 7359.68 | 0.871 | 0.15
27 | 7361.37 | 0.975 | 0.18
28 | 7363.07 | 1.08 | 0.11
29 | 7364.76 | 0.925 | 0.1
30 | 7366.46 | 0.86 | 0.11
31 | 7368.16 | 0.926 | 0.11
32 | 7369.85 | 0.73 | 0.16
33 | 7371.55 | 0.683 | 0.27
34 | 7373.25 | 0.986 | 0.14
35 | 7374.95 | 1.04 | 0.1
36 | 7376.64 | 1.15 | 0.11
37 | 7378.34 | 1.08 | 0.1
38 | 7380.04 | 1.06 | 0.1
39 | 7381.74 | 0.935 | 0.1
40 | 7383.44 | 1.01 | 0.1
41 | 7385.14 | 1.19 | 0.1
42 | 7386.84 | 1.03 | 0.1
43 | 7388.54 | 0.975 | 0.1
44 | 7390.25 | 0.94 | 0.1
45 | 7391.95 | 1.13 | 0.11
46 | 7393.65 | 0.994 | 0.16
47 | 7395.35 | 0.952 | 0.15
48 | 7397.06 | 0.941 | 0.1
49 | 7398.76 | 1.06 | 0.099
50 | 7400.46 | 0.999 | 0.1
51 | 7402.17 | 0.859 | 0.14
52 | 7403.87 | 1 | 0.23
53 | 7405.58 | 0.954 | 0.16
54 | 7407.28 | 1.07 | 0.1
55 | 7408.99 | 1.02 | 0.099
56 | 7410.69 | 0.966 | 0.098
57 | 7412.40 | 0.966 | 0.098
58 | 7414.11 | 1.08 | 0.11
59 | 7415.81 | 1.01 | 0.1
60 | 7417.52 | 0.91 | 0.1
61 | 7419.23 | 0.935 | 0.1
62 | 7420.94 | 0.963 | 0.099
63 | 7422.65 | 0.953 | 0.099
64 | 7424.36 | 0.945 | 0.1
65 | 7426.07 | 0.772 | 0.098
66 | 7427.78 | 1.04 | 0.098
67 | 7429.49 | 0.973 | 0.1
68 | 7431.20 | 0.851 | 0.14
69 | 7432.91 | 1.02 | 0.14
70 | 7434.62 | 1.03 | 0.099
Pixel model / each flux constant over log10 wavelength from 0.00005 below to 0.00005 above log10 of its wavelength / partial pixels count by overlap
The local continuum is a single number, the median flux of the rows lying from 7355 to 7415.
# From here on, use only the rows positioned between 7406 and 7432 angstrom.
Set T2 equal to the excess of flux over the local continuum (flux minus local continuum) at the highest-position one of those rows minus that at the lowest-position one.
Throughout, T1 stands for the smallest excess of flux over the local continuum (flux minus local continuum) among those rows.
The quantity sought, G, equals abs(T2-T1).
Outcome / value 0.02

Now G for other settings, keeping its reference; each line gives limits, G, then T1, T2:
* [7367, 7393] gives 0.50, -0.29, 0.2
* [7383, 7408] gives 0.18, -0.12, 0.1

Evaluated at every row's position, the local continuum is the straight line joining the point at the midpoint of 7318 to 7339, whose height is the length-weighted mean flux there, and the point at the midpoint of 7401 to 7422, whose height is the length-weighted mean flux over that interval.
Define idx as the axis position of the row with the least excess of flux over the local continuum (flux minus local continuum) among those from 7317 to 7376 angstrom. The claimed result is 7317.44 angstrom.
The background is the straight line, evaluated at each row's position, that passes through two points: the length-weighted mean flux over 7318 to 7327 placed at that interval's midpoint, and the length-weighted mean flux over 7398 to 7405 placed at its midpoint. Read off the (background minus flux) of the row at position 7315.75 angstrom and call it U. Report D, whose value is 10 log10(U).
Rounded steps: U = 0.098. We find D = -10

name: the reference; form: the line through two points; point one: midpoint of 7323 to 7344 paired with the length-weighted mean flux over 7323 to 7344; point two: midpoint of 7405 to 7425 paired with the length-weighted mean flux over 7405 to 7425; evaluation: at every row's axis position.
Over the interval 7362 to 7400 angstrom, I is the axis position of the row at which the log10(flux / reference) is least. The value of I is 7371.55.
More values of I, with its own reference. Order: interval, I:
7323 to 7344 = 7342.75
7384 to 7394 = 7390.25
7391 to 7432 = 7426.07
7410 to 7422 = 7417.52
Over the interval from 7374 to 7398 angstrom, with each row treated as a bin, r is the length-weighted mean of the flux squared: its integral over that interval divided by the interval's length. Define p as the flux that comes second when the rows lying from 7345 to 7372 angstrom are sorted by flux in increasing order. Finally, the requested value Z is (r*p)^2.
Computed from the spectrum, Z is 0.61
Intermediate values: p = 0.73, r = 1.07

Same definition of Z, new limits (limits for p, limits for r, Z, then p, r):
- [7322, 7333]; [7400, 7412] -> 0.83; 0.945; 0.96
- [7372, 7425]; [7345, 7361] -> 0.77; 0.91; 0.96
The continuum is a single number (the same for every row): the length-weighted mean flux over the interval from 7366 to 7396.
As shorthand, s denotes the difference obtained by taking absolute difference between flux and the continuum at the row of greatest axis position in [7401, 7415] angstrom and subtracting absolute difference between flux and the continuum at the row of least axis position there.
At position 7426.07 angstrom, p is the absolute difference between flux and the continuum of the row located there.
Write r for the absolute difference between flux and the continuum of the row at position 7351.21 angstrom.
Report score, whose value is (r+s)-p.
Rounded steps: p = 0.21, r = 0.00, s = -0.03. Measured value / -0.235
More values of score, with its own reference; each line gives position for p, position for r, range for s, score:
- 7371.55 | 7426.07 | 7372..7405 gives -0.075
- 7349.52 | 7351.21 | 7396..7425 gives -0.156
